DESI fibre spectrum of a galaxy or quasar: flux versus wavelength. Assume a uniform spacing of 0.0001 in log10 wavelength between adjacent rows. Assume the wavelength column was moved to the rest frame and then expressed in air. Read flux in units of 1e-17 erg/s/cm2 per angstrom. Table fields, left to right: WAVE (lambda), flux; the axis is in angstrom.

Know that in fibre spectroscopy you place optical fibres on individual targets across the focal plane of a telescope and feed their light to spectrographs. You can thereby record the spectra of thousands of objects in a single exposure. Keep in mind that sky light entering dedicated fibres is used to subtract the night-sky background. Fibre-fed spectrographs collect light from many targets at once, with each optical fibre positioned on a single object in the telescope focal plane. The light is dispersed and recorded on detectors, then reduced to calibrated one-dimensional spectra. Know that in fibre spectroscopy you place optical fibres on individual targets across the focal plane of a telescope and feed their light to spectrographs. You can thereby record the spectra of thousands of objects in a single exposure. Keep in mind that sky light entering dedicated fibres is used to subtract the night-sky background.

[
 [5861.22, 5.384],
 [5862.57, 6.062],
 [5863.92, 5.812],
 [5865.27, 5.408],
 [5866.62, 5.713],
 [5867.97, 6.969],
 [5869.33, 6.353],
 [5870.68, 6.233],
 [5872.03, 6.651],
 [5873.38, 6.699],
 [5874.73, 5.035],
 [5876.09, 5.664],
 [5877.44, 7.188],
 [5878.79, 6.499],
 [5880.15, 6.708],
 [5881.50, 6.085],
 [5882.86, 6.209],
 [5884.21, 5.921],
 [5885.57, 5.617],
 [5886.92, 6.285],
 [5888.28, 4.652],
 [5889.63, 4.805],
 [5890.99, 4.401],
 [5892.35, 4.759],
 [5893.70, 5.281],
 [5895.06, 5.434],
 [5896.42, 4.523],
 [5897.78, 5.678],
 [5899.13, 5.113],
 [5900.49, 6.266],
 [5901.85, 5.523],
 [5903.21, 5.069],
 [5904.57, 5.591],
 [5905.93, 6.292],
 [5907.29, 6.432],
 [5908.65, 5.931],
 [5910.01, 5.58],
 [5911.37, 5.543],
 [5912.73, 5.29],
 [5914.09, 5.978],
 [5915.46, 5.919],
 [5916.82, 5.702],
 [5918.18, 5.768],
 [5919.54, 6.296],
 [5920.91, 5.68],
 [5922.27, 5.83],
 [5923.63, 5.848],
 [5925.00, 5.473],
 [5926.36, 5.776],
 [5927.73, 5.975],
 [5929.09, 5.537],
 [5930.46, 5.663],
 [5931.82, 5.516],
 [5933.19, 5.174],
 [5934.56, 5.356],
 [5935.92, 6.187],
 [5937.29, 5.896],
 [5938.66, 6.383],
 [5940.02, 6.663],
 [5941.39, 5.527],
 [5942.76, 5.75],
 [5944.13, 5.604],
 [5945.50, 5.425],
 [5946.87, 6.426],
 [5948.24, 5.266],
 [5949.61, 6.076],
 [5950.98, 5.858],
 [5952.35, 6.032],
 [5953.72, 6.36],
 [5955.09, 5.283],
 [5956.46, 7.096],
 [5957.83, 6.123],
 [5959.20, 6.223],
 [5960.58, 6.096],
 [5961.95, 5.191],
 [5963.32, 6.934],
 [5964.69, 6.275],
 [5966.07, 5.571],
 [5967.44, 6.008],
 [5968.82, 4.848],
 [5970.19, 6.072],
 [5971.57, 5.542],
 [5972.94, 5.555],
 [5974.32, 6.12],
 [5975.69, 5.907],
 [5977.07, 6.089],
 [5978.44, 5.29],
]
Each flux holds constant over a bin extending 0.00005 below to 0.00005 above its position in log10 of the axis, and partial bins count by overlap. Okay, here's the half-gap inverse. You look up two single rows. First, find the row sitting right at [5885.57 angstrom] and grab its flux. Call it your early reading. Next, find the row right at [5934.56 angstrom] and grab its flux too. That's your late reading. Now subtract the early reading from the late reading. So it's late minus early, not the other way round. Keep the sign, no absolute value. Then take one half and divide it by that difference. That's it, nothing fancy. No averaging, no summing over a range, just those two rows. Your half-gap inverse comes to -1.9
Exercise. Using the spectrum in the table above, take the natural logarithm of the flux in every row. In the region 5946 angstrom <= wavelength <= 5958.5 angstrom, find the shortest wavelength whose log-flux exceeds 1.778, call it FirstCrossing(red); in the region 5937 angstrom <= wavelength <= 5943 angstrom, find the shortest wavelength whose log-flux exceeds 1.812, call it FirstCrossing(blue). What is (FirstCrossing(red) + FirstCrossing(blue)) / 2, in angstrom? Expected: 5942.8 angstrom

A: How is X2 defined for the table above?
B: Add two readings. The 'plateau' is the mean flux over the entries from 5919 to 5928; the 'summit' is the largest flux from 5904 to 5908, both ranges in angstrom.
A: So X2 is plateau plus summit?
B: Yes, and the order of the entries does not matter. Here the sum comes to 12.3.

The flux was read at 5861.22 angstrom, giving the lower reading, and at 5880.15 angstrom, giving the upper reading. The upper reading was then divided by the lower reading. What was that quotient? 1.25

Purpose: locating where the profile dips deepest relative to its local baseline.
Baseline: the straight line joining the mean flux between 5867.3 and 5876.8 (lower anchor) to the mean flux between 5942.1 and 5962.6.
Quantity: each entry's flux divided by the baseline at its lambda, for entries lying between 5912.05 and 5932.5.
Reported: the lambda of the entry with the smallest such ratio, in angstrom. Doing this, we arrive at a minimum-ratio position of 5912.73 angstrom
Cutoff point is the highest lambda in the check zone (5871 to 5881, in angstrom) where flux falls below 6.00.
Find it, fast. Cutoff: 5876.09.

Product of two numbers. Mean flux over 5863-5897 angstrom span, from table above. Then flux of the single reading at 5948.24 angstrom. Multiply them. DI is 30.5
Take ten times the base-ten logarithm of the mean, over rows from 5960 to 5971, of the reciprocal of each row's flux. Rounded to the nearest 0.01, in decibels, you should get -7.64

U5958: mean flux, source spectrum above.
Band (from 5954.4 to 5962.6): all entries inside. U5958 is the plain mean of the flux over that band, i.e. 6.0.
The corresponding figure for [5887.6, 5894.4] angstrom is 4.8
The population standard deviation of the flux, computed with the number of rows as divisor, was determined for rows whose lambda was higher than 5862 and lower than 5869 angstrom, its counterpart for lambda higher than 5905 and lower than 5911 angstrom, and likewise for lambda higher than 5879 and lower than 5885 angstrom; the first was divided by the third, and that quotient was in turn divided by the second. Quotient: 5.5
